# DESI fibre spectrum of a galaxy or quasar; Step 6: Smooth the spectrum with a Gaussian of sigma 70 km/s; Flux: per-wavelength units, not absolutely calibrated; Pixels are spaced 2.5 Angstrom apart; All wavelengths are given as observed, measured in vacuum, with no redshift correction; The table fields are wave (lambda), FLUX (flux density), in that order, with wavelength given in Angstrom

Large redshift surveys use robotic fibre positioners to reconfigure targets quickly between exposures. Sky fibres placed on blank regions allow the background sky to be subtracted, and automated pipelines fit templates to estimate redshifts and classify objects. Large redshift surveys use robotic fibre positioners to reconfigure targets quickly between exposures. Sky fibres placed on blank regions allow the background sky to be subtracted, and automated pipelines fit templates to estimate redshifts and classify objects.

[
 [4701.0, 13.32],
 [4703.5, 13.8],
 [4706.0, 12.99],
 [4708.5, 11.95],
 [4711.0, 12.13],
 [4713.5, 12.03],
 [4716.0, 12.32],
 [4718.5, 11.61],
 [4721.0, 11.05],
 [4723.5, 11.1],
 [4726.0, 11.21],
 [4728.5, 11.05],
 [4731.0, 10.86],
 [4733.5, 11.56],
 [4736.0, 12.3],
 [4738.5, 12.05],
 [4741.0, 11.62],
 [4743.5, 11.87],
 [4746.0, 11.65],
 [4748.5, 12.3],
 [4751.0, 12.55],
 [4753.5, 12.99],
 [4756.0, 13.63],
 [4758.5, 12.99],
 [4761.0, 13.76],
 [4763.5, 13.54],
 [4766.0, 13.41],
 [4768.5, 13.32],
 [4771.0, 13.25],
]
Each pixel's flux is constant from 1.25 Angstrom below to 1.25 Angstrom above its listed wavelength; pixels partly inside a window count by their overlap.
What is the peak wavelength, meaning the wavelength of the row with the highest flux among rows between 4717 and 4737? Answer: 4736.0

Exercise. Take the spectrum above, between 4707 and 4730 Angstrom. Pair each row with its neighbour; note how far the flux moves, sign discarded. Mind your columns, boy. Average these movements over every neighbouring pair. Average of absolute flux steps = 0.27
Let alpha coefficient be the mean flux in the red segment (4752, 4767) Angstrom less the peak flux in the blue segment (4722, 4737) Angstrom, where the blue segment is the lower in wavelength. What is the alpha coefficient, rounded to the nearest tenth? 1.1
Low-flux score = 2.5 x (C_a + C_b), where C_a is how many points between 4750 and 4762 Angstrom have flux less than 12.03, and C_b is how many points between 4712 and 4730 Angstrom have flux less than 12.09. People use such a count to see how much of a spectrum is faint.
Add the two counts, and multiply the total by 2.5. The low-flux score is 15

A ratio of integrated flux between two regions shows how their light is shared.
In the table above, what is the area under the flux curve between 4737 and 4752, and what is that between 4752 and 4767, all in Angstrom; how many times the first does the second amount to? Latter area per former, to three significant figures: 1.11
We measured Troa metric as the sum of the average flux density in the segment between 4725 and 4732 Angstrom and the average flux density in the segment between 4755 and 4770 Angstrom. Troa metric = 24.5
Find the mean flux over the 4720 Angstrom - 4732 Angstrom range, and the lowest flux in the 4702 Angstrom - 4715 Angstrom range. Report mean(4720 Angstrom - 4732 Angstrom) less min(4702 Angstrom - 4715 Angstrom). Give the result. -0.9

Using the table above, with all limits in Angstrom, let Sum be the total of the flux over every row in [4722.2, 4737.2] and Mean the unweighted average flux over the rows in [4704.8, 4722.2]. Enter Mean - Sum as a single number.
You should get -56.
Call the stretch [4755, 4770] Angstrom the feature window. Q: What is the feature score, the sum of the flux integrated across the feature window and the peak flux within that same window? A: 215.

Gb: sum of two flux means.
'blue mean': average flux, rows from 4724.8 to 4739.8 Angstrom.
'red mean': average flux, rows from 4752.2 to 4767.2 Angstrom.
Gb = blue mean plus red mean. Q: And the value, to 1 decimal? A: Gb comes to 24.9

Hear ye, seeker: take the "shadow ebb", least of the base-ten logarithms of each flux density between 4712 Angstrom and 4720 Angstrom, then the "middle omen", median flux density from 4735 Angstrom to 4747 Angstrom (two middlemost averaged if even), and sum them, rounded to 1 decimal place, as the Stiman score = 12.9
